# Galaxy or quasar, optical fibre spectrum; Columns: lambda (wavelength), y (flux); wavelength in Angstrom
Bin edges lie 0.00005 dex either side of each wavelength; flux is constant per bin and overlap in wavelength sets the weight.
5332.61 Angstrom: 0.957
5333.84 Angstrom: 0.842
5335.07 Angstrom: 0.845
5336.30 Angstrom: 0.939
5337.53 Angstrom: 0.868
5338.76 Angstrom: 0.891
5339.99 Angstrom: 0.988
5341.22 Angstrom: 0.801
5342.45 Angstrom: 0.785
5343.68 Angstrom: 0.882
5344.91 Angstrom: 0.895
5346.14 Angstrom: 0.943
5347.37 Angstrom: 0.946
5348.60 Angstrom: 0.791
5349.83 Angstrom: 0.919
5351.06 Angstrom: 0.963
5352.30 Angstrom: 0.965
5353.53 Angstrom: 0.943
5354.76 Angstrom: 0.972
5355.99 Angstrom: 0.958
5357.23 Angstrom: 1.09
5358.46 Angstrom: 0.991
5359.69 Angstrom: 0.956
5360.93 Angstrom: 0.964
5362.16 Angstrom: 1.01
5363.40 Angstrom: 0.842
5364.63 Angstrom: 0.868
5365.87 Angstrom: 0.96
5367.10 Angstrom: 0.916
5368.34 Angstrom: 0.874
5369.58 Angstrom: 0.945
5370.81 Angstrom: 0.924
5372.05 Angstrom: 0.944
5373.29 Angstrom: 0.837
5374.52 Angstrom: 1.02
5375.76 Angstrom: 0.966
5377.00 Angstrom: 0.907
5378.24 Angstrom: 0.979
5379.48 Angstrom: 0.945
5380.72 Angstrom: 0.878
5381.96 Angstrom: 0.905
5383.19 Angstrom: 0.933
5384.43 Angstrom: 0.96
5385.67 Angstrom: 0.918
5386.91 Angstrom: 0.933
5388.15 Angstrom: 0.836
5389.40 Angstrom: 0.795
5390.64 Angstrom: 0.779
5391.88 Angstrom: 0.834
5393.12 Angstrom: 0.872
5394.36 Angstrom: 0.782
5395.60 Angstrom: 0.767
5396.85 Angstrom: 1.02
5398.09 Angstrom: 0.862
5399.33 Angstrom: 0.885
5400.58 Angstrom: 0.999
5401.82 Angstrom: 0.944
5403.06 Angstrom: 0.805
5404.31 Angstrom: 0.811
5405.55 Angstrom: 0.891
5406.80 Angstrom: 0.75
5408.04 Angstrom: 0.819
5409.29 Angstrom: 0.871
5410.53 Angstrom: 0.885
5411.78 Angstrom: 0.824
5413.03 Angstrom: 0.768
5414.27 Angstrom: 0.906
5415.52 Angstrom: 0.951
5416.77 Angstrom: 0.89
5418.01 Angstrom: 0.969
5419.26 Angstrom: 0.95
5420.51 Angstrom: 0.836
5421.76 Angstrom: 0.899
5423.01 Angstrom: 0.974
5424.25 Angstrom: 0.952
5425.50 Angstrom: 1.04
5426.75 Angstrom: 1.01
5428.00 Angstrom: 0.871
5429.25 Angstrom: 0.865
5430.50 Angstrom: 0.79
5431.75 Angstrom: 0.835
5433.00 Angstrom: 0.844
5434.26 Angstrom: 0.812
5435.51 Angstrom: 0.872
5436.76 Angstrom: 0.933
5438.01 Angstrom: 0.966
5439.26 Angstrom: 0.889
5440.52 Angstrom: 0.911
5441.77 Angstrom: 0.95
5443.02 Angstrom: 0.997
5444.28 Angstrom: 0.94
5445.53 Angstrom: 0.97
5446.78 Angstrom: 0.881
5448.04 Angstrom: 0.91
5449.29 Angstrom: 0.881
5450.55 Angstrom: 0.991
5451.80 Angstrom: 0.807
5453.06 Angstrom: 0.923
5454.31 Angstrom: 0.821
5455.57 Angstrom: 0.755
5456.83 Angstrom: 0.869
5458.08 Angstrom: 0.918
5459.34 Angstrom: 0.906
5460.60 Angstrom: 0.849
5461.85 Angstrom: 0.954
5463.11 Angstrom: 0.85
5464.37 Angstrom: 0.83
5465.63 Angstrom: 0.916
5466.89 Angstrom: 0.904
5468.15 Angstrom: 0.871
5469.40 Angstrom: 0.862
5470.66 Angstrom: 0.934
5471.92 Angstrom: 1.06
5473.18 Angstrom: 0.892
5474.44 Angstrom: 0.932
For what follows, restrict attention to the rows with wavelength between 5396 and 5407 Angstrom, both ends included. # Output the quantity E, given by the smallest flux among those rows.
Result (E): 0.75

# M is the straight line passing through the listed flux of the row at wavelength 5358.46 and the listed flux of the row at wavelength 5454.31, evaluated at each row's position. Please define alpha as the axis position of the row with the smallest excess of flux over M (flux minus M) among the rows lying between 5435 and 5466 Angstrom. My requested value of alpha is 5455.57 Angstrom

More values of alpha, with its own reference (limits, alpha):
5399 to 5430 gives 5406.80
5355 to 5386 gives 5363.40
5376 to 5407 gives 5395.60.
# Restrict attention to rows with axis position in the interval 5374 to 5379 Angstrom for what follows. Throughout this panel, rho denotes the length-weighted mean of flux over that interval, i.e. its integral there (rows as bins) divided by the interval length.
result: 0.96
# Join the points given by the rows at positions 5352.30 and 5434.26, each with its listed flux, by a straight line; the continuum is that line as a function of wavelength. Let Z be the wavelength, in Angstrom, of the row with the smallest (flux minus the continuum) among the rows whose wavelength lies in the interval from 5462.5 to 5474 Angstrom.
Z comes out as 5464.37 Angstrom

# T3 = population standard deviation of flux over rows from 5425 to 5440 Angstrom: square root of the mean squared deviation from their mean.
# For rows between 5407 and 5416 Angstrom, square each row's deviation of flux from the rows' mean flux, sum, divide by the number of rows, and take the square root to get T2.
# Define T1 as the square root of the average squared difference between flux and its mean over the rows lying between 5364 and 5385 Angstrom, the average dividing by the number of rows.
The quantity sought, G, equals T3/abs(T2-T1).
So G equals 6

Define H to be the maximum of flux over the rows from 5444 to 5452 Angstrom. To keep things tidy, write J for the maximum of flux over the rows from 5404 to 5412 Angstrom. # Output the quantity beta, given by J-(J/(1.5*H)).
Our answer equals 0.292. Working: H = 0.991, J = 0.891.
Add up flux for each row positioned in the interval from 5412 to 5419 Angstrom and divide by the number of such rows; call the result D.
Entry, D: 0.897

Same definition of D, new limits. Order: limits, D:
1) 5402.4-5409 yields 0.815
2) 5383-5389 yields 0.916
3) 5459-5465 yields 0.878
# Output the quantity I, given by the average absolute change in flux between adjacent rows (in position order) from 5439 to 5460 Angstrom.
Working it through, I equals 0.068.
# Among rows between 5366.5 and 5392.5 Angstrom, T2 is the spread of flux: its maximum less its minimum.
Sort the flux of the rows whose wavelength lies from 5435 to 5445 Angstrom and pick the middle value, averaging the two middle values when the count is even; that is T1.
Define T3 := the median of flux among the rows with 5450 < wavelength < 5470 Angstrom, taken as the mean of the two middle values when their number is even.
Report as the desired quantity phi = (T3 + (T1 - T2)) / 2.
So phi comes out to 0.783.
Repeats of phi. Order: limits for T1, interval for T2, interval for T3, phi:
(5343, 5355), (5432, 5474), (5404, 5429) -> 0.764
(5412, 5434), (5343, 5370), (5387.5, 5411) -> 0.718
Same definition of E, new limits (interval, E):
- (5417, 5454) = 0.79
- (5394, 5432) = 0.75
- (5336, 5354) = 0.785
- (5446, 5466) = 0.755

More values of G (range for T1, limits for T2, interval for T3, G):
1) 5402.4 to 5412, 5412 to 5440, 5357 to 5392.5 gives 3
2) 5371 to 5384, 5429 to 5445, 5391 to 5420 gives 7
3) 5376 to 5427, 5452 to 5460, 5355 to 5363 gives 3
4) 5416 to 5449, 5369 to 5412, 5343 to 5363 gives 6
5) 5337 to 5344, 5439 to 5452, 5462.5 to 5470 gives 2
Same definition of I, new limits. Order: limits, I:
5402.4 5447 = 0.058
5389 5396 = 0.043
